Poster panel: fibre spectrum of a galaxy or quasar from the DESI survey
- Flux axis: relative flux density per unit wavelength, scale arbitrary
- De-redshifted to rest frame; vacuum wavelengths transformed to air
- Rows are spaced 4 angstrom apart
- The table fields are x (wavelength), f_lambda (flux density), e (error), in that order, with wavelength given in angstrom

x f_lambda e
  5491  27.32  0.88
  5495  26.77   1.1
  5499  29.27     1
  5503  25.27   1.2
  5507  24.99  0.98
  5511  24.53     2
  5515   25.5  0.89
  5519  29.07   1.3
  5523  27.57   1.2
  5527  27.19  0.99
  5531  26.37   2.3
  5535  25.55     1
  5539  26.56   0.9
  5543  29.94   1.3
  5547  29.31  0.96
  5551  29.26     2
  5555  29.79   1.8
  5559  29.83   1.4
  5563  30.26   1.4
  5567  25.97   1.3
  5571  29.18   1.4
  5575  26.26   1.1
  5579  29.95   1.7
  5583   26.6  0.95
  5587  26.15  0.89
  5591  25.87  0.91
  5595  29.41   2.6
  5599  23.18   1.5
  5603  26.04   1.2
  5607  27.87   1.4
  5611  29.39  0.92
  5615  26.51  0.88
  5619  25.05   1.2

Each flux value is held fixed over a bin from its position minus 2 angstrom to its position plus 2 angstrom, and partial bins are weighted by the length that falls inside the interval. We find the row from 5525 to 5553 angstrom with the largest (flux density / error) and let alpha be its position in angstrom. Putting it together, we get 5547 angstrom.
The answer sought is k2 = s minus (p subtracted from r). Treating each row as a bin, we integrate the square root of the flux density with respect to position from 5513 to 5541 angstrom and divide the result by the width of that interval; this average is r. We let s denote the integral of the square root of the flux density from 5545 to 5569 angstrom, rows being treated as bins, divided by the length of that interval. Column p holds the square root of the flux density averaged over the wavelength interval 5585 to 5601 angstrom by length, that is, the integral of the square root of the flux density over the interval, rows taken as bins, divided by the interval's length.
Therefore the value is 5.32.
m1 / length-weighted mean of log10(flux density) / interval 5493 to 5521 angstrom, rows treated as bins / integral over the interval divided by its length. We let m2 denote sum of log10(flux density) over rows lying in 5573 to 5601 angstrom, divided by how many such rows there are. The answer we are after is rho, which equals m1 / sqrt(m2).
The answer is 1.19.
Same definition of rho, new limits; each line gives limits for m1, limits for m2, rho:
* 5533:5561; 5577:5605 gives 1.22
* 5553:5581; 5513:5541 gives 1.22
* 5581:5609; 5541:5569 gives 1.17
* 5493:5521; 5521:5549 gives 1.19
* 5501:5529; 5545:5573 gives 1.17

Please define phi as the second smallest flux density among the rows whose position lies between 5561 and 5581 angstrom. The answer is 26.26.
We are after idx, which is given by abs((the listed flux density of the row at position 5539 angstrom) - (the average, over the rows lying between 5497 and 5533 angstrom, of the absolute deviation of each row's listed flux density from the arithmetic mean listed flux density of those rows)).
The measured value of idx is 25.1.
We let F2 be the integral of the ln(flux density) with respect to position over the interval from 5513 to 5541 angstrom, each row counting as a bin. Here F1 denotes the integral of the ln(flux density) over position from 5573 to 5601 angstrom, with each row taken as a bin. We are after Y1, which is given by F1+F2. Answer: 184.0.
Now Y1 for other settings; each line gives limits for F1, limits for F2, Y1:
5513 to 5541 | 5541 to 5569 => 186.5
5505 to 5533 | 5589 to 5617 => 183.8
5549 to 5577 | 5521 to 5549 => 186.7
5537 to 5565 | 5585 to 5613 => 186.6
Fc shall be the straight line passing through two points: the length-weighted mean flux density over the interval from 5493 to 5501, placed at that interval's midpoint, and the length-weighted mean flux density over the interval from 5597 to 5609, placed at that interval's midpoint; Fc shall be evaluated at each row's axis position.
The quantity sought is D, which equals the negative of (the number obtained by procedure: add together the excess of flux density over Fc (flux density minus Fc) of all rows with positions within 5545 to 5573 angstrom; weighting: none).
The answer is -17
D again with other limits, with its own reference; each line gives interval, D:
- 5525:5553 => -4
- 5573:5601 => -5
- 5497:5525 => 8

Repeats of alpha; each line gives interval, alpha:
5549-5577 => 5575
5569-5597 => 5587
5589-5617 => 5611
